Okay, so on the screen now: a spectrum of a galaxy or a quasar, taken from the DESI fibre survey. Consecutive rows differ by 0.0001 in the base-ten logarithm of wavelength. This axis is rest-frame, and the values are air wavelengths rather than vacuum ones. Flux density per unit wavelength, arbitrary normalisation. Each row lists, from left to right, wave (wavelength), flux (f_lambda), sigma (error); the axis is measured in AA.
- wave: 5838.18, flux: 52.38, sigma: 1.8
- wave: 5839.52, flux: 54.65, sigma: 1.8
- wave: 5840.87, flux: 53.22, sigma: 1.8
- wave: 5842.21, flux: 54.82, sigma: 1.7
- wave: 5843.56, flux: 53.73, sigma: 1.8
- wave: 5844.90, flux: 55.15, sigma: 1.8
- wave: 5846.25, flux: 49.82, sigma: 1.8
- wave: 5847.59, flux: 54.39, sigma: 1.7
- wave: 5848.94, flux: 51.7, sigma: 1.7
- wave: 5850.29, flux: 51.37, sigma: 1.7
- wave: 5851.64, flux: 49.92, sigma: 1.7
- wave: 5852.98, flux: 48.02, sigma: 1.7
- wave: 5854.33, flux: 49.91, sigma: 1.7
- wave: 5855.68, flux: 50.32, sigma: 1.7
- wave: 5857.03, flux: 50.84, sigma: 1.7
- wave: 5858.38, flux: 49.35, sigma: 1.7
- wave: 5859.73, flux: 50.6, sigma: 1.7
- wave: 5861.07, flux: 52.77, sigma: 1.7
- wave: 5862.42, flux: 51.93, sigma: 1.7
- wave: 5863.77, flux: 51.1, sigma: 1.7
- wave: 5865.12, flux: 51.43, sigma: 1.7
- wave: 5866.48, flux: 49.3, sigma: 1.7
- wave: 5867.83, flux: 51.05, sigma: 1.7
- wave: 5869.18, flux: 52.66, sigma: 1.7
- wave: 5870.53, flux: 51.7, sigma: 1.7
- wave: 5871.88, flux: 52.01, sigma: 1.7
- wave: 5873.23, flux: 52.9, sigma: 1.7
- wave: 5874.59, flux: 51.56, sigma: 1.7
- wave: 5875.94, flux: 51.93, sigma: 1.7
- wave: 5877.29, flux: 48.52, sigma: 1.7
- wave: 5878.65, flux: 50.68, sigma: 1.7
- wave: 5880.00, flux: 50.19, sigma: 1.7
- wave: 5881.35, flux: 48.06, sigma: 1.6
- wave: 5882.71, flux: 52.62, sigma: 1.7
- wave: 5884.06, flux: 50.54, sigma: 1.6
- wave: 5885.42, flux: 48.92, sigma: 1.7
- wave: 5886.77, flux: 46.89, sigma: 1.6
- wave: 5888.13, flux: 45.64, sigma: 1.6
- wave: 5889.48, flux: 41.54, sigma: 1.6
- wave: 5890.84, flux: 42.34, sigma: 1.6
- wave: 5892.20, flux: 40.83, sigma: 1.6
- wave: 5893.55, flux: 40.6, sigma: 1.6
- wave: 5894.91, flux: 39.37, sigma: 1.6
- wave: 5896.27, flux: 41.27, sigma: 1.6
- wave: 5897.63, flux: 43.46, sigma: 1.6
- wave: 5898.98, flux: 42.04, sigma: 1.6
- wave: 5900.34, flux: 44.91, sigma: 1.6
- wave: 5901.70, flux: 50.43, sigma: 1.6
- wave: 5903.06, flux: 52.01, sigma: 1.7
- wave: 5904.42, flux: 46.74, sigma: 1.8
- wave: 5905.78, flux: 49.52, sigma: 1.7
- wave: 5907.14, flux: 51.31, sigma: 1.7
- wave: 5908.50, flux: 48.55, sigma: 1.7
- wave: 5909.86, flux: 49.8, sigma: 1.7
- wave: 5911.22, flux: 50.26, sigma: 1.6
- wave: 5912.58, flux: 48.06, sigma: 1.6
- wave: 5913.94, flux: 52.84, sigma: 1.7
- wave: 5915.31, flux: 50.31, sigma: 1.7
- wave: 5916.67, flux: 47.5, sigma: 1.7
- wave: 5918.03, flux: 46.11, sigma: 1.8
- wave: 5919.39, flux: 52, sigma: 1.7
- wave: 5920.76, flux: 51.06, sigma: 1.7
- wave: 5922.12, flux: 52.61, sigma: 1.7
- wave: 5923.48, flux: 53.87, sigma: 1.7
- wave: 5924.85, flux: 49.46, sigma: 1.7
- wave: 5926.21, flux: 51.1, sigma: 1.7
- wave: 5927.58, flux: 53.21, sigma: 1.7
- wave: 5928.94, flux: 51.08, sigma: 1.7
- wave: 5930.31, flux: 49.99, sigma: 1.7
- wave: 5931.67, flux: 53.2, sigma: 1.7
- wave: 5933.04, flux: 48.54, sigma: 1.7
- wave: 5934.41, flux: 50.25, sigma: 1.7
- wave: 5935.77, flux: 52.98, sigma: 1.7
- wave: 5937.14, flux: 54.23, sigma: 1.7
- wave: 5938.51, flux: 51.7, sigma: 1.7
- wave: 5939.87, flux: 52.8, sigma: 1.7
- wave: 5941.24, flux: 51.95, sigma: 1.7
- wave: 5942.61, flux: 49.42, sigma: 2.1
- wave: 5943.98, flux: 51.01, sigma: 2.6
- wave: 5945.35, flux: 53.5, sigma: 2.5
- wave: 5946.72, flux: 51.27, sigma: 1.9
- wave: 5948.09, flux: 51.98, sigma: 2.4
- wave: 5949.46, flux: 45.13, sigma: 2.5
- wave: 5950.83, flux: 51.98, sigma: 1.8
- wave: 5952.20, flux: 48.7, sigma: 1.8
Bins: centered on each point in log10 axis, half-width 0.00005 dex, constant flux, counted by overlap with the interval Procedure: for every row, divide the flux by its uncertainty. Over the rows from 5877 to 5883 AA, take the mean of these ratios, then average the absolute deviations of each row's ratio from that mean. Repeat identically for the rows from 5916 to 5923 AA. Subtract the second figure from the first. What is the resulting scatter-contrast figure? -1.2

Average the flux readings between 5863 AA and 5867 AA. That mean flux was 50.6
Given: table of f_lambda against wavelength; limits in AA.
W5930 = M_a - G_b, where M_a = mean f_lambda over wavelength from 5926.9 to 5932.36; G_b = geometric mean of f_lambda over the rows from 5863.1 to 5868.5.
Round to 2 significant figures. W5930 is 1.2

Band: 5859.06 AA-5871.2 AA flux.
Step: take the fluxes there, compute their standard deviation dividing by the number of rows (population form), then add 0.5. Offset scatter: 1.51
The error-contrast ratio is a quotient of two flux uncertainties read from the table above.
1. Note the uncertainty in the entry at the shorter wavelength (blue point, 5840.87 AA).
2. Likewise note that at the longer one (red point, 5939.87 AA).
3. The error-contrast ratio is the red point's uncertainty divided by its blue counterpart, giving 0.94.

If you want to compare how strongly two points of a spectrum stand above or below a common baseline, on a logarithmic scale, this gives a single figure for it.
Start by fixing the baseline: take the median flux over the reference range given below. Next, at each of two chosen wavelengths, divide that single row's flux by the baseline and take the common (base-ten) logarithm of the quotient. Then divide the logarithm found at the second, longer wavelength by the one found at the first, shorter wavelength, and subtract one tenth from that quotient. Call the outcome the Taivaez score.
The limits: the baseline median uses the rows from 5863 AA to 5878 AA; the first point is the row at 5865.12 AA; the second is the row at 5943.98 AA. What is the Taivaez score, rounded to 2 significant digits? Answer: 4.1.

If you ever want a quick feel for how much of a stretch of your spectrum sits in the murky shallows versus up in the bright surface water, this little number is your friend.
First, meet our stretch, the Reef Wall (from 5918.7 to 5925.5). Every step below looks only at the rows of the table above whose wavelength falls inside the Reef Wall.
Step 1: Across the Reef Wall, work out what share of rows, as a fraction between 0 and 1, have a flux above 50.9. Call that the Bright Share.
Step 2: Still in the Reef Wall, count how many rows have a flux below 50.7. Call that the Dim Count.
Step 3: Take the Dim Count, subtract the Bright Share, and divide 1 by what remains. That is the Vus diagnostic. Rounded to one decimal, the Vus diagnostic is 5.0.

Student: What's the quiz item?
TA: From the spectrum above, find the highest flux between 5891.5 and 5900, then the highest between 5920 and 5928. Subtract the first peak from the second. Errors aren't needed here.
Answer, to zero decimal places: 10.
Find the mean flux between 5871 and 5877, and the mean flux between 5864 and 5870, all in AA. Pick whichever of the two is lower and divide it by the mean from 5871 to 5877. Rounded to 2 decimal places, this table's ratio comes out 0.98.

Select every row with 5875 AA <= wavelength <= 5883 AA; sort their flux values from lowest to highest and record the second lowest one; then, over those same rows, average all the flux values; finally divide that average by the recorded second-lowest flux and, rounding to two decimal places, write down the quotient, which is 1.04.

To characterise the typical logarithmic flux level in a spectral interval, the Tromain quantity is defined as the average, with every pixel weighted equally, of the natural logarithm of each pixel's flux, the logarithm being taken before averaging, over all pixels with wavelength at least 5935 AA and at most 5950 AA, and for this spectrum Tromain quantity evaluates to 3.94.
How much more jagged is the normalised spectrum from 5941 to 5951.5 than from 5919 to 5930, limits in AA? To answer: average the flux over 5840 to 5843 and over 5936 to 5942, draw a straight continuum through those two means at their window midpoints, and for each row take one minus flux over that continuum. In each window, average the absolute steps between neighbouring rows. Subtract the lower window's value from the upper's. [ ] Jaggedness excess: 0.03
